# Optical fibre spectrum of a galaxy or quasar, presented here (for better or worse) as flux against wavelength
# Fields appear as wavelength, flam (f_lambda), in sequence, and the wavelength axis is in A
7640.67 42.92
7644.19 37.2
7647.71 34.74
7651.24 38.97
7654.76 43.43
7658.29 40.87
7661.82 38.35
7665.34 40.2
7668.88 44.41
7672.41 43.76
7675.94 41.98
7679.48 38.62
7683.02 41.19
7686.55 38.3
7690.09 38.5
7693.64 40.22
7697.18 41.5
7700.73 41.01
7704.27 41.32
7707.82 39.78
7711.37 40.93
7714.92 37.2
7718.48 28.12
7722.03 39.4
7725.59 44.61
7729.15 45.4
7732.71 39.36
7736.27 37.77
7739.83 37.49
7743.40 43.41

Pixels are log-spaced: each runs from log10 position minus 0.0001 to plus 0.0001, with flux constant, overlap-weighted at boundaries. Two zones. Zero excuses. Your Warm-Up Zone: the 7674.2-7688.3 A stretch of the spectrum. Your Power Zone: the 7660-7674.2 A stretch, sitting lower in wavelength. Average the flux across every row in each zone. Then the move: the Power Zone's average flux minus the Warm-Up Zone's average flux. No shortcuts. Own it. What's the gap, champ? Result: 1.7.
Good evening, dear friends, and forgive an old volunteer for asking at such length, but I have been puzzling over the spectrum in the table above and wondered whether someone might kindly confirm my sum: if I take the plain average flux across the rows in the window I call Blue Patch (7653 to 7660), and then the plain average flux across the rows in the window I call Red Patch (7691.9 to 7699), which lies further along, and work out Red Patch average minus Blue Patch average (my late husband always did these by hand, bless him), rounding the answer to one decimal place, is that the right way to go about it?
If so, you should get -1.3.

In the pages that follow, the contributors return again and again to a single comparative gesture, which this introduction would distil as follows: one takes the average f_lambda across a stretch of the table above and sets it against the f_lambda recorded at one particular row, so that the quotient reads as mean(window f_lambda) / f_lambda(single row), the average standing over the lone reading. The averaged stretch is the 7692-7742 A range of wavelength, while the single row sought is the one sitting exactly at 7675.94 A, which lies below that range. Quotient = 0.94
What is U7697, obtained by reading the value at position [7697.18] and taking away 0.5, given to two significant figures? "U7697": 41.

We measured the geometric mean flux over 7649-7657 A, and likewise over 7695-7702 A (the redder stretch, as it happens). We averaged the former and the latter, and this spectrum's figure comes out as 41.2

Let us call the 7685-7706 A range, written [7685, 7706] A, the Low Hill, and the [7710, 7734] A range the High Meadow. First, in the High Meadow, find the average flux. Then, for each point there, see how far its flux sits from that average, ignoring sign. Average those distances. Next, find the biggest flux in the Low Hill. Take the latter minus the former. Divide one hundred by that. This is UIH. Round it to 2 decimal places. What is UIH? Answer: 2.65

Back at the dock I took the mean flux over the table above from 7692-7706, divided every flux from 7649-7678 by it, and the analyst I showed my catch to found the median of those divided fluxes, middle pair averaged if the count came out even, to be 1.01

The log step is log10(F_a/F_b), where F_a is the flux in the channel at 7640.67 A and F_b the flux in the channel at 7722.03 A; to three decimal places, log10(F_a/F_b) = 0.037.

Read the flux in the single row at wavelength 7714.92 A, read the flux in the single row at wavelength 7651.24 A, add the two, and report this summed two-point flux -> 76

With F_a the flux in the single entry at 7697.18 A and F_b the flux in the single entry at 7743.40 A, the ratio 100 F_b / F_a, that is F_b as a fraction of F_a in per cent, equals 105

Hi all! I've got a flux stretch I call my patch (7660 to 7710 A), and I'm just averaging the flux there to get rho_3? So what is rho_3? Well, 40.7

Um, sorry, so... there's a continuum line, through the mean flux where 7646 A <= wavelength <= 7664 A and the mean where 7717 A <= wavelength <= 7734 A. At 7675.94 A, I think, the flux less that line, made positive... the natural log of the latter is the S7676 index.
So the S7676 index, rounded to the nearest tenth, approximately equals 1.0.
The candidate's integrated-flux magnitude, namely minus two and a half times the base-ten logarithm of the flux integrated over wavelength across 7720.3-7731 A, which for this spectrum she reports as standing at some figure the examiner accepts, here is -6.66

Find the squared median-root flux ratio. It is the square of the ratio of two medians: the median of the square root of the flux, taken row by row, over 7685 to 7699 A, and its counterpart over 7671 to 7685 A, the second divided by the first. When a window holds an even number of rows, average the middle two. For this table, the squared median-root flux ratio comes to 1.06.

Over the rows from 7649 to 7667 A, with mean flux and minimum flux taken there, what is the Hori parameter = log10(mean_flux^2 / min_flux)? 1.63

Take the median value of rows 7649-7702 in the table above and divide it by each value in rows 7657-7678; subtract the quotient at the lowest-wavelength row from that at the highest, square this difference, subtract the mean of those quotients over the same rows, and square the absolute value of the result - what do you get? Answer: 0.97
